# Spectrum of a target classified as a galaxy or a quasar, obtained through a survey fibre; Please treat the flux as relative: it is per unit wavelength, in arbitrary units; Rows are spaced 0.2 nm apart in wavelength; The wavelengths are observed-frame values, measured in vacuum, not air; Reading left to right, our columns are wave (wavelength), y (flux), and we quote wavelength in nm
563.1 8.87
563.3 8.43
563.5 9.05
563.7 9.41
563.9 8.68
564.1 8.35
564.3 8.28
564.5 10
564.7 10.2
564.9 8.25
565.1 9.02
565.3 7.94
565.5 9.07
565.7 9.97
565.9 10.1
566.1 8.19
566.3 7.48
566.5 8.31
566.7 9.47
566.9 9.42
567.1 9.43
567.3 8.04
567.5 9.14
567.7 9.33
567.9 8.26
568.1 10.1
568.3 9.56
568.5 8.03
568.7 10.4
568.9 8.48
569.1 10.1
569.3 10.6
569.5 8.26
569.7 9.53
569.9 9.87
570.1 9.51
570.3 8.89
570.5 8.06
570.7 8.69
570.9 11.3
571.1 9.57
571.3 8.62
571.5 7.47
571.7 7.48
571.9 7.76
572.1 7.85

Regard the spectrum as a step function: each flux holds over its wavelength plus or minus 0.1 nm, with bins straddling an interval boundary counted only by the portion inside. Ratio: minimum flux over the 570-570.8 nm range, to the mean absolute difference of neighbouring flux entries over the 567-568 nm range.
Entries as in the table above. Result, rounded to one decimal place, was 8.6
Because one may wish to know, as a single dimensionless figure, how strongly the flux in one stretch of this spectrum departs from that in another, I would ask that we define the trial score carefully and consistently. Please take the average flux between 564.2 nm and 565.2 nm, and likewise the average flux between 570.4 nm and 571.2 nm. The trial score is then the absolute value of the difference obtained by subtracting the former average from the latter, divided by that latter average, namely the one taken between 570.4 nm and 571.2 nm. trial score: 0.027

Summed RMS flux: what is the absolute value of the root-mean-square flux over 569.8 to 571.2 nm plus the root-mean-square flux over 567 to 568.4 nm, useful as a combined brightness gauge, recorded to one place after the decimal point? 18.6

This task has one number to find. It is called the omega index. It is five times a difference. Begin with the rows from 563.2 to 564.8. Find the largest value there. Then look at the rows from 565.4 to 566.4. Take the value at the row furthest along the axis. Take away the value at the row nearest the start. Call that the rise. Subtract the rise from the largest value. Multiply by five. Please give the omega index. 59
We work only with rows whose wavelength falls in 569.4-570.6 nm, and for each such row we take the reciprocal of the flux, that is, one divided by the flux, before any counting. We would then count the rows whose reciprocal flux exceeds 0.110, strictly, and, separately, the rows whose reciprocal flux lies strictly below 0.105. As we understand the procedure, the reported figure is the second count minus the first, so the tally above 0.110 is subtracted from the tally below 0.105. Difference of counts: -1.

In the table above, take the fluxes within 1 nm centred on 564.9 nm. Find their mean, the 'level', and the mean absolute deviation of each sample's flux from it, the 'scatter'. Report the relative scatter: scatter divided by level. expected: 0.0897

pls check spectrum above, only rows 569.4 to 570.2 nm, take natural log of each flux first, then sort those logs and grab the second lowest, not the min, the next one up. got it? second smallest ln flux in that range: 2.25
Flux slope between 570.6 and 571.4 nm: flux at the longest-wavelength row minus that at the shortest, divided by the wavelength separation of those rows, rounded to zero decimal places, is 0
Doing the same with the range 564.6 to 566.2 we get -1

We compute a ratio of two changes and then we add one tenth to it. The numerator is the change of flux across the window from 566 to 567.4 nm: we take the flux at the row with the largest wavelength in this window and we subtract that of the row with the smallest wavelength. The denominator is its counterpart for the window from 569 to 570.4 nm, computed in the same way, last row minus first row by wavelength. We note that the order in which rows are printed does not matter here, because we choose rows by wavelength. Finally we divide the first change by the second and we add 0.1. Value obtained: 0.22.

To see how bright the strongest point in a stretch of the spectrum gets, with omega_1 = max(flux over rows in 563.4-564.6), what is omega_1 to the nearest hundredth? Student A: 10.00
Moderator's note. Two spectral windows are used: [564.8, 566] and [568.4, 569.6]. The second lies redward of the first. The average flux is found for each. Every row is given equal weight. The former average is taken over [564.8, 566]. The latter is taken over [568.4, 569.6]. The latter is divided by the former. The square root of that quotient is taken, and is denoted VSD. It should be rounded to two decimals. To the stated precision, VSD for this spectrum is 1.01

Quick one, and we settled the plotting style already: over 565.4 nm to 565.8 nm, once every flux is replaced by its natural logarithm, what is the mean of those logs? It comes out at 2.25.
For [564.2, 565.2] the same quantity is 2.21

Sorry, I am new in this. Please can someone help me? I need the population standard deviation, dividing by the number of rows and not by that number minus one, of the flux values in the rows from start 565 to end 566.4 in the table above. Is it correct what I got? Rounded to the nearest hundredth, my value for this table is 0.93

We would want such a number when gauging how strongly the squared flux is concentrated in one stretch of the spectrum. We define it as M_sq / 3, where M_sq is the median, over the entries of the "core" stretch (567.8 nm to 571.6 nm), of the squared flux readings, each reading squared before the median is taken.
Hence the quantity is 30.1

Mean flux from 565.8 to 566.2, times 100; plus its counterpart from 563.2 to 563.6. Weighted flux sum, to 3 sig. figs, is 923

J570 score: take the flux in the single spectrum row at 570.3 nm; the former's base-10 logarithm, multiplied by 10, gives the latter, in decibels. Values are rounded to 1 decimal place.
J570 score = 9.5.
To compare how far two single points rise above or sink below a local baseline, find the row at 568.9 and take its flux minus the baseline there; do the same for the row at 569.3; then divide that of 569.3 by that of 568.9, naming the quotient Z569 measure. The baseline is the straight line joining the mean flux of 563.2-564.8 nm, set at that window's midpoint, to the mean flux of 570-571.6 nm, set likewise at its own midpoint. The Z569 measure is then -2.9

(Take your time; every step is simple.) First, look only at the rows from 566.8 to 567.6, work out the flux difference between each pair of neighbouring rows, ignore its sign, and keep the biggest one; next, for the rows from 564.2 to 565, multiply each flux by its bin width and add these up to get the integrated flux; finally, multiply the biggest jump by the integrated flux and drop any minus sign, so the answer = 10.2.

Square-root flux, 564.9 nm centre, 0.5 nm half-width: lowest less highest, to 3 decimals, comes -0.376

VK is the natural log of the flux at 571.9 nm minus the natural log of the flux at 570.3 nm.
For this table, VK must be -0.136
